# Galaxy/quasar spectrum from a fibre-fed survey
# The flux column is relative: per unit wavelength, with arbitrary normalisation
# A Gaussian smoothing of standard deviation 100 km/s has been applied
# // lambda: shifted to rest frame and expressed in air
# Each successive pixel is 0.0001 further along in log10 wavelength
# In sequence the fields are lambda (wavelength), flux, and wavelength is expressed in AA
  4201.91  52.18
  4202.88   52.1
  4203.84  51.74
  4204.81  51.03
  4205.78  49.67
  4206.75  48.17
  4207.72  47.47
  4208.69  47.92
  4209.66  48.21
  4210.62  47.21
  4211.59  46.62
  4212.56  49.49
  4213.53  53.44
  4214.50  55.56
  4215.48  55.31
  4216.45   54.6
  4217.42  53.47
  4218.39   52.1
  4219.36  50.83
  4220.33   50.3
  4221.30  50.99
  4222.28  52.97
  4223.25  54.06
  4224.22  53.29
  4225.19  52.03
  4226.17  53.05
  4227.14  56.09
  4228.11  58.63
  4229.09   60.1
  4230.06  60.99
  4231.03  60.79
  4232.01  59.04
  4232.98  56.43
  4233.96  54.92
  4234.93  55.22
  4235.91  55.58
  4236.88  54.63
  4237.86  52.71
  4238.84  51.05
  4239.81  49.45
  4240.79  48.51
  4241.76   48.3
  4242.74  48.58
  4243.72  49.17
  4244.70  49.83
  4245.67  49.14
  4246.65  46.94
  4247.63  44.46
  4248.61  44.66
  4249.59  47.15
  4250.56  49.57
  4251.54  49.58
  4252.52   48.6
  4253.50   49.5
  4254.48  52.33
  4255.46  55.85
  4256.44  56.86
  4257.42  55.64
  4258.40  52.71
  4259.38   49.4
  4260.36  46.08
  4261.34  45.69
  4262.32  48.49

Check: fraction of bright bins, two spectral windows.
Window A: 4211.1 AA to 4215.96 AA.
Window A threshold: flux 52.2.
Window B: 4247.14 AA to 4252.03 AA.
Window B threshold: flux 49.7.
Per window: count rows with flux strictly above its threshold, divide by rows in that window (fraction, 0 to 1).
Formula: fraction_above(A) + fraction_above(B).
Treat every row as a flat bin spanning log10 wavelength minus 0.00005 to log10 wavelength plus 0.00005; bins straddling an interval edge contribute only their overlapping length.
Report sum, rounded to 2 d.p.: 0.60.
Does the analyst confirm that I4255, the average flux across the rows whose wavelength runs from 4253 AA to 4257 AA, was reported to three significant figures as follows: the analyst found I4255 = 53.6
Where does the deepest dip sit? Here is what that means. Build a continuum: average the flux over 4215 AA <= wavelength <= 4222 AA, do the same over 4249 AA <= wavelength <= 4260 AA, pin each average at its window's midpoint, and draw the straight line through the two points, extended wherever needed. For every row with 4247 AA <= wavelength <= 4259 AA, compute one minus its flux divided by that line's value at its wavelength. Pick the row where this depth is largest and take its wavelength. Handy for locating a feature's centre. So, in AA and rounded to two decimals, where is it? 4247.63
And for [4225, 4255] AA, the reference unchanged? 4247.63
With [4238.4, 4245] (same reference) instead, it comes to 4241.76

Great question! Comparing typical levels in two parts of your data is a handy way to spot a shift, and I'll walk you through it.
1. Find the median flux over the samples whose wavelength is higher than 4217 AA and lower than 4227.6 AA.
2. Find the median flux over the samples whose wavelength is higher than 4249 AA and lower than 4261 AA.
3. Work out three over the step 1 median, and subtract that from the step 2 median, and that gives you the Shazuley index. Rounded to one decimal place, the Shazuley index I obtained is 49.5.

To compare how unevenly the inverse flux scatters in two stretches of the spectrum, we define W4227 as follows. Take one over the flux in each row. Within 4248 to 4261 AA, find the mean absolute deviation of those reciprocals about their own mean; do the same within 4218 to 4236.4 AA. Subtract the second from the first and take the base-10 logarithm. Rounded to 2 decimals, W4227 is -3.56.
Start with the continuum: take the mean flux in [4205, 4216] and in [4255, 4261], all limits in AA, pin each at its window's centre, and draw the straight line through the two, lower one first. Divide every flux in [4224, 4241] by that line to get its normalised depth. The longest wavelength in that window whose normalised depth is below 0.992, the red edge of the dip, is 4240.79 AA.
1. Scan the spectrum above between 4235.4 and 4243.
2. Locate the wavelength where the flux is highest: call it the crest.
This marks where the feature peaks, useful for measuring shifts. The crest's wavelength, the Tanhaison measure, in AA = 4235.91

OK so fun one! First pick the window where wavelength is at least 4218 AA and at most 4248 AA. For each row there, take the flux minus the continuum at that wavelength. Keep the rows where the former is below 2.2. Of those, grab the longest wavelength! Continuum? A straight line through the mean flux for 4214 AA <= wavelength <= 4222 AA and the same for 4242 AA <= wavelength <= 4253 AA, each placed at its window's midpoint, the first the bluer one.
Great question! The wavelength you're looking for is 4247.63 AA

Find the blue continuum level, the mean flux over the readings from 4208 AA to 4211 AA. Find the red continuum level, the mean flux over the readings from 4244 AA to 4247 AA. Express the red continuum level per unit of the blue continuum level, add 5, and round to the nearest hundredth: 6.02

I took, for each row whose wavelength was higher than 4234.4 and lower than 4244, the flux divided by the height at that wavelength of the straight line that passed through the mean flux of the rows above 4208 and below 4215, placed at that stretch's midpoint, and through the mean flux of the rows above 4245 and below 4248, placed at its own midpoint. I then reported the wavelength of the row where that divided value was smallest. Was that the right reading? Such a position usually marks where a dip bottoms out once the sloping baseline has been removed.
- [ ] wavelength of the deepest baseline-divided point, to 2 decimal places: 4241.76 AA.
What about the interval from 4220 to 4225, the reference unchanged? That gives 4220.33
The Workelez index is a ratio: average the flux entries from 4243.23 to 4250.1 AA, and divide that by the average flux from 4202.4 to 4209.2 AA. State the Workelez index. 0.95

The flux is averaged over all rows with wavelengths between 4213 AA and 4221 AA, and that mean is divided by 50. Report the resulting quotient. 1.06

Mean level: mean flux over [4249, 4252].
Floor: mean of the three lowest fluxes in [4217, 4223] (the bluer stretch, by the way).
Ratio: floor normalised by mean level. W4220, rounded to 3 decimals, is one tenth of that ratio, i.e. 0.104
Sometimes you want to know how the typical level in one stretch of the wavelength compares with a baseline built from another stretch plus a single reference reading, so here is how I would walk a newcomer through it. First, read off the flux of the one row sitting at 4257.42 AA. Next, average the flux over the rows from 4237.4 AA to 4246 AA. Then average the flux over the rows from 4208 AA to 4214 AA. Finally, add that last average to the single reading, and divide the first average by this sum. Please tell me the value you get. 0.48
